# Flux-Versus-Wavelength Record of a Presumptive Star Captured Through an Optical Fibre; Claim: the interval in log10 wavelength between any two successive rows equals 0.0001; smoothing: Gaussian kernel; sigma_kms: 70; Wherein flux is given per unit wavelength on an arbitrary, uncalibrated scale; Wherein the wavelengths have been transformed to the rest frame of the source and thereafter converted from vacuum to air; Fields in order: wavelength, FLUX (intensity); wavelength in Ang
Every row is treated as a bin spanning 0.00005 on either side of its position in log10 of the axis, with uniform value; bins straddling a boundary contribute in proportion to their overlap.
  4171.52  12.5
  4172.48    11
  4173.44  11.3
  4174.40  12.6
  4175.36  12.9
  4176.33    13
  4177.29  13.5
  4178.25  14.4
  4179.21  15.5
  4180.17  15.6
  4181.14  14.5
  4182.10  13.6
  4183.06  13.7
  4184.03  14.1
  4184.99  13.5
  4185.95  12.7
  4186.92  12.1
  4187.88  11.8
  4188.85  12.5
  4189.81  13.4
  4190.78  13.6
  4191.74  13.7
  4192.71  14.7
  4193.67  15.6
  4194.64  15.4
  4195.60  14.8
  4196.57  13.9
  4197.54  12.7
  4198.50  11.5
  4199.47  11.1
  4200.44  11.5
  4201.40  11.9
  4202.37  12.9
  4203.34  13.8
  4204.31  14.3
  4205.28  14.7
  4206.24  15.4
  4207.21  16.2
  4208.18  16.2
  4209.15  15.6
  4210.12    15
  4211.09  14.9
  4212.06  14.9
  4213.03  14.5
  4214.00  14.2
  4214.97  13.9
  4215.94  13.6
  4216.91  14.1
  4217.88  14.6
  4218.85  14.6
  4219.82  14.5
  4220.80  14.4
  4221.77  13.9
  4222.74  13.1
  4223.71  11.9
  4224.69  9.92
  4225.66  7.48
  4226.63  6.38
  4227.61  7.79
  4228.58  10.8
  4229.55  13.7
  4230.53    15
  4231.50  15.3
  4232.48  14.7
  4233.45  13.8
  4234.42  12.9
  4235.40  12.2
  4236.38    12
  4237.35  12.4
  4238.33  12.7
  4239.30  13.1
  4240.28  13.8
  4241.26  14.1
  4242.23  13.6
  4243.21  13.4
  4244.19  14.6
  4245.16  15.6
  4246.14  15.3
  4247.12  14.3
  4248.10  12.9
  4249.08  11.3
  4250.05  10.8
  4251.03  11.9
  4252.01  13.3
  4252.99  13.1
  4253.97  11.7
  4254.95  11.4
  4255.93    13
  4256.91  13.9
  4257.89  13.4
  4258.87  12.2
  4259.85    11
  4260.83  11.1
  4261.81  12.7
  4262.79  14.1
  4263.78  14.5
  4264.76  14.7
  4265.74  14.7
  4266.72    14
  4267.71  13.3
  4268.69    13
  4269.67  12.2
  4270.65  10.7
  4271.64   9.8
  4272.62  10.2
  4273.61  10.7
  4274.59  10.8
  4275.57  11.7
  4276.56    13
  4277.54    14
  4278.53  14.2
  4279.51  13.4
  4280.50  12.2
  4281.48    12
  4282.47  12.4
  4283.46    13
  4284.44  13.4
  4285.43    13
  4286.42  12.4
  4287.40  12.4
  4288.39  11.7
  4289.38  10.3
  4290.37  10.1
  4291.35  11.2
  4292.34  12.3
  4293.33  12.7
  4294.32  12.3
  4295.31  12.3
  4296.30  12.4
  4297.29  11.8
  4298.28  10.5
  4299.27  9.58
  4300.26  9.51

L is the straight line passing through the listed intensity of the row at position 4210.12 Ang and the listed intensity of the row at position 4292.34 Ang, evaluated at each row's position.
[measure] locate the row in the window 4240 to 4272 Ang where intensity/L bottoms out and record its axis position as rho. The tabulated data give 4271.64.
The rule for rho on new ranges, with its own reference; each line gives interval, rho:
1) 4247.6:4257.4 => 4250.05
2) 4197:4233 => 4226.63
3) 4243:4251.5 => 4250.05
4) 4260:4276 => 4271.64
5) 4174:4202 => 4199.47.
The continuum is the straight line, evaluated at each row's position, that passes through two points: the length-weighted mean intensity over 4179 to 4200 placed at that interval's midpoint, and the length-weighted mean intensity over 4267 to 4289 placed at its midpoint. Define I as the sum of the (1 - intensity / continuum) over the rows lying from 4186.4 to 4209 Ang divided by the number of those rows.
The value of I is -0.01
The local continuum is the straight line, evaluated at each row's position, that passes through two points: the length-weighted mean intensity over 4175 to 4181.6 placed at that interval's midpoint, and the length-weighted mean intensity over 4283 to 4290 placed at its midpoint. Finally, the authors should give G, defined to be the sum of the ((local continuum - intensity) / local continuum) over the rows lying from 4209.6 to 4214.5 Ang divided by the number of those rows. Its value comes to -0.08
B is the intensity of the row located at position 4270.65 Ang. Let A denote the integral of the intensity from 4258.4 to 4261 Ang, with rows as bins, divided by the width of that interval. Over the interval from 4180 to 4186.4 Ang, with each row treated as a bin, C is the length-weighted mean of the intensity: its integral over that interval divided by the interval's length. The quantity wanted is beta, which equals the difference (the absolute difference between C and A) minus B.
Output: -8.3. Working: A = 11.5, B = 10.7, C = 13.9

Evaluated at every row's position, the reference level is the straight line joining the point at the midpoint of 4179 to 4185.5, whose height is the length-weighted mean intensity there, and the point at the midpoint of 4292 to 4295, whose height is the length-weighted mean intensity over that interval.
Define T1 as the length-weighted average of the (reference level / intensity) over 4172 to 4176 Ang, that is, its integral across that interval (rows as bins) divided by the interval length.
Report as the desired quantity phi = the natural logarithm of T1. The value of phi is 0.19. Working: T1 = 1.21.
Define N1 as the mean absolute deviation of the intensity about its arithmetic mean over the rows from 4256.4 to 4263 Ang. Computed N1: 1.02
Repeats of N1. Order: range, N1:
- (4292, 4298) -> 0.17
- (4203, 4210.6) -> 0.70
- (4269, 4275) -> 0.51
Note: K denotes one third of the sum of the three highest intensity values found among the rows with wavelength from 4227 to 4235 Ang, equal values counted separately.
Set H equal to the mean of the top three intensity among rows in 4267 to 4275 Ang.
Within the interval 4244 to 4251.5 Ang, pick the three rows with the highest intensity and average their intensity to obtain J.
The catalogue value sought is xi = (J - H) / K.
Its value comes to 0.156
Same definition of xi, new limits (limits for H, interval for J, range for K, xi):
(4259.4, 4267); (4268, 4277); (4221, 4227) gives -0.147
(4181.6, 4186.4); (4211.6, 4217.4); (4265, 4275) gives 0.052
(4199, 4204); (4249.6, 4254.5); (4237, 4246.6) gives -0.007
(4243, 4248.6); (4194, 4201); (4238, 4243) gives -0.034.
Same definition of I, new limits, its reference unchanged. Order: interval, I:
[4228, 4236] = -0.05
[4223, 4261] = 0.02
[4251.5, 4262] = 0.01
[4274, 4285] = -0.04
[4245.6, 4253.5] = -0.01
